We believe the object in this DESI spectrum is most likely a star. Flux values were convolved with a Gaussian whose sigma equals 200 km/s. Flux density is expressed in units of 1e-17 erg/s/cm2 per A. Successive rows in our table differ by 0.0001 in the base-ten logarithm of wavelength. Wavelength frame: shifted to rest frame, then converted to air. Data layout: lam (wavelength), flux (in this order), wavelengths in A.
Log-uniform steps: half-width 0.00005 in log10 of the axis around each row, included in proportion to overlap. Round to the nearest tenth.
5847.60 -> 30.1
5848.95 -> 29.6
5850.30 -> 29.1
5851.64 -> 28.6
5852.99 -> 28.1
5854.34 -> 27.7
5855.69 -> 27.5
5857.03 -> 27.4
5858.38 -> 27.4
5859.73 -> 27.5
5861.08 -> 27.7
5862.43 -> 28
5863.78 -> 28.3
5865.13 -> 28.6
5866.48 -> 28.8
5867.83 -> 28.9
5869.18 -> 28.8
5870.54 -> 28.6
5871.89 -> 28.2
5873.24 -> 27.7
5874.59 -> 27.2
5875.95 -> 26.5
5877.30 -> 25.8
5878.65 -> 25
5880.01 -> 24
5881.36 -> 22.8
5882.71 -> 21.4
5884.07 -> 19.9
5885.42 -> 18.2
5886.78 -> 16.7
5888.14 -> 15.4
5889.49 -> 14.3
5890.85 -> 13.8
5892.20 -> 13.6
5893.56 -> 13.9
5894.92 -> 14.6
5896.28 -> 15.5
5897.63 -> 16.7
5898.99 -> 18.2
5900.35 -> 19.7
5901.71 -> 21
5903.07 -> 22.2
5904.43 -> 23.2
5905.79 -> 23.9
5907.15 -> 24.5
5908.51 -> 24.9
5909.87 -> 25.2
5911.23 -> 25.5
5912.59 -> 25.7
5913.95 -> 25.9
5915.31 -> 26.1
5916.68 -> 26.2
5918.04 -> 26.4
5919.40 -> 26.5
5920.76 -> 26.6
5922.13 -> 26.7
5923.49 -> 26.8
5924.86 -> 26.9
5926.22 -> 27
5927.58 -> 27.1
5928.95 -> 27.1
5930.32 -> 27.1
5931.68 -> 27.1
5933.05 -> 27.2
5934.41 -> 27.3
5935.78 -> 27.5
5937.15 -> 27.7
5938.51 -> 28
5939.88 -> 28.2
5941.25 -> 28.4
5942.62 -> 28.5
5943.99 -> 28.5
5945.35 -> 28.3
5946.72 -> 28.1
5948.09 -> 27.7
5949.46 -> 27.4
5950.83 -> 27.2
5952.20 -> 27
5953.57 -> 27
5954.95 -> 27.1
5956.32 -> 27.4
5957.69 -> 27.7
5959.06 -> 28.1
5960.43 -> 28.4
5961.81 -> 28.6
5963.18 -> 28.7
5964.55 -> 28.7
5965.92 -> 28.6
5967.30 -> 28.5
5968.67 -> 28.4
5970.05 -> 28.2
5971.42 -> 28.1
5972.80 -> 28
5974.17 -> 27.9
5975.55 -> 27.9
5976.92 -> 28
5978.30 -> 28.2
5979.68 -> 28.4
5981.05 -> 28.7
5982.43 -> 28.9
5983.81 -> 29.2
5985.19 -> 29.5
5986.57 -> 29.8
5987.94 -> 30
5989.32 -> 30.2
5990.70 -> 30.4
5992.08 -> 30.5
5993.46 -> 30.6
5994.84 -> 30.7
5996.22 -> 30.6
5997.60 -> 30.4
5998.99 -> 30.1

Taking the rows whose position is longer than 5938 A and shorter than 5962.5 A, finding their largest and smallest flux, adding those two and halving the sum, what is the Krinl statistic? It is 27.8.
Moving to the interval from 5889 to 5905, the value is 18.4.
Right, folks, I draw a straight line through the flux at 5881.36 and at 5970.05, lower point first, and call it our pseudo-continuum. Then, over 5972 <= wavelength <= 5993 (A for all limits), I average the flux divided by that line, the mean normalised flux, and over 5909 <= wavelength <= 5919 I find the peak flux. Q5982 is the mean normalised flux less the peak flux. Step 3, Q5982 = -25.4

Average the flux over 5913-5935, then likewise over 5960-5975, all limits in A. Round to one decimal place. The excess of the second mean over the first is 1.6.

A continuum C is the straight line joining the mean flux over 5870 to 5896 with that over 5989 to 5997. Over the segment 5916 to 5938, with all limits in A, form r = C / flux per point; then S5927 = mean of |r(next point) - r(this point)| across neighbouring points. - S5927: 0.0020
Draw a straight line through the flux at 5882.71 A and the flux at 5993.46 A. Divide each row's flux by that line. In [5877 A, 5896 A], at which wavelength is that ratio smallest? 5892.20 A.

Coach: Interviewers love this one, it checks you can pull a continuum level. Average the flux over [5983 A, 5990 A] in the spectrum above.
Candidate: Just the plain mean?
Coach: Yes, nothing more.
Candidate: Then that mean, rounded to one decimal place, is 29.7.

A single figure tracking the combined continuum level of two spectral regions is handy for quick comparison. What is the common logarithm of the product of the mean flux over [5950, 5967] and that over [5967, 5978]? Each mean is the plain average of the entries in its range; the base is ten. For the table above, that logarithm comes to 2.894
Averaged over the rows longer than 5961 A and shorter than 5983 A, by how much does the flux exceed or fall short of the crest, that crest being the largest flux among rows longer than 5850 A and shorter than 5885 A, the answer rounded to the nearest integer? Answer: -1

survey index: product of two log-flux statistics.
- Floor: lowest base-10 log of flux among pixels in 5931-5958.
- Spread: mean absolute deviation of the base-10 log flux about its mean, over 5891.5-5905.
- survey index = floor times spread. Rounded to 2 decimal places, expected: 0.11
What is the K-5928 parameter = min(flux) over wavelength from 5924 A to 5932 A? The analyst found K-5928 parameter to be 26.9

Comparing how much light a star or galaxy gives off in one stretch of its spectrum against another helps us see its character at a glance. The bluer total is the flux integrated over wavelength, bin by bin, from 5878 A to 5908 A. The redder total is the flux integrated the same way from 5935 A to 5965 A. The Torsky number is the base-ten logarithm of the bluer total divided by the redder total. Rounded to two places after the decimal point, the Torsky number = -0.17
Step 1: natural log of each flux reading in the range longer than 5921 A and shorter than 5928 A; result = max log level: 3.30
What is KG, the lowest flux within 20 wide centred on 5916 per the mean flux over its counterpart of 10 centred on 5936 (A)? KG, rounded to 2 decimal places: 0.89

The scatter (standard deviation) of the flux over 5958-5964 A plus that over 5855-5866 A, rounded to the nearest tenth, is 0.7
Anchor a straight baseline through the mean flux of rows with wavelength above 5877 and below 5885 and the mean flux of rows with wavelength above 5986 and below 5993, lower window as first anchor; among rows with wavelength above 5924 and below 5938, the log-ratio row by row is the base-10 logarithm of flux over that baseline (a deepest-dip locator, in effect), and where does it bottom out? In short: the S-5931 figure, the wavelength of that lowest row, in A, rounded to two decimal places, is 5931.68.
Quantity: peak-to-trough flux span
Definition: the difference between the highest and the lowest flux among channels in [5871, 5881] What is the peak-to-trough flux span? 4.20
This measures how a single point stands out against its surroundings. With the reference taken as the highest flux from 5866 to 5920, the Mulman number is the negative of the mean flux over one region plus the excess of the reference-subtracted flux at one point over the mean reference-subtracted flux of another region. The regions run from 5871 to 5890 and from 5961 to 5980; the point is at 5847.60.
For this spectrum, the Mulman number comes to -21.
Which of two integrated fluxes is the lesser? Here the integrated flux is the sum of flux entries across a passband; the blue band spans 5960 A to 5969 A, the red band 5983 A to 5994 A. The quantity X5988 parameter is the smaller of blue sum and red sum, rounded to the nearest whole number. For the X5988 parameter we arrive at 200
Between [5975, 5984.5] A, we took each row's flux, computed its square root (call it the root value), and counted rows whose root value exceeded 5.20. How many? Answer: 7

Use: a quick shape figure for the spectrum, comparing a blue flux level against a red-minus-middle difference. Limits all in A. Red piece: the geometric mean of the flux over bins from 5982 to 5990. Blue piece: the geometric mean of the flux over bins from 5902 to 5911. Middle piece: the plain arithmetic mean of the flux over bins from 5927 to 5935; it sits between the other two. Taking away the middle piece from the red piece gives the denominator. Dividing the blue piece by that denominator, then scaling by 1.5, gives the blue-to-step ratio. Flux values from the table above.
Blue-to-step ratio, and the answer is 15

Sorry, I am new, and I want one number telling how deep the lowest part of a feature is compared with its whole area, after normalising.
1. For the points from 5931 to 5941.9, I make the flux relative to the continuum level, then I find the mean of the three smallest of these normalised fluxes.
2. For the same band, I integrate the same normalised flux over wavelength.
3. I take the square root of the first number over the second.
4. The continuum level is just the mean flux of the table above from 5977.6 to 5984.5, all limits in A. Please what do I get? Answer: 0.300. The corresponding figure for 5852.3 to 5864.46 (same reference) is 0.285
